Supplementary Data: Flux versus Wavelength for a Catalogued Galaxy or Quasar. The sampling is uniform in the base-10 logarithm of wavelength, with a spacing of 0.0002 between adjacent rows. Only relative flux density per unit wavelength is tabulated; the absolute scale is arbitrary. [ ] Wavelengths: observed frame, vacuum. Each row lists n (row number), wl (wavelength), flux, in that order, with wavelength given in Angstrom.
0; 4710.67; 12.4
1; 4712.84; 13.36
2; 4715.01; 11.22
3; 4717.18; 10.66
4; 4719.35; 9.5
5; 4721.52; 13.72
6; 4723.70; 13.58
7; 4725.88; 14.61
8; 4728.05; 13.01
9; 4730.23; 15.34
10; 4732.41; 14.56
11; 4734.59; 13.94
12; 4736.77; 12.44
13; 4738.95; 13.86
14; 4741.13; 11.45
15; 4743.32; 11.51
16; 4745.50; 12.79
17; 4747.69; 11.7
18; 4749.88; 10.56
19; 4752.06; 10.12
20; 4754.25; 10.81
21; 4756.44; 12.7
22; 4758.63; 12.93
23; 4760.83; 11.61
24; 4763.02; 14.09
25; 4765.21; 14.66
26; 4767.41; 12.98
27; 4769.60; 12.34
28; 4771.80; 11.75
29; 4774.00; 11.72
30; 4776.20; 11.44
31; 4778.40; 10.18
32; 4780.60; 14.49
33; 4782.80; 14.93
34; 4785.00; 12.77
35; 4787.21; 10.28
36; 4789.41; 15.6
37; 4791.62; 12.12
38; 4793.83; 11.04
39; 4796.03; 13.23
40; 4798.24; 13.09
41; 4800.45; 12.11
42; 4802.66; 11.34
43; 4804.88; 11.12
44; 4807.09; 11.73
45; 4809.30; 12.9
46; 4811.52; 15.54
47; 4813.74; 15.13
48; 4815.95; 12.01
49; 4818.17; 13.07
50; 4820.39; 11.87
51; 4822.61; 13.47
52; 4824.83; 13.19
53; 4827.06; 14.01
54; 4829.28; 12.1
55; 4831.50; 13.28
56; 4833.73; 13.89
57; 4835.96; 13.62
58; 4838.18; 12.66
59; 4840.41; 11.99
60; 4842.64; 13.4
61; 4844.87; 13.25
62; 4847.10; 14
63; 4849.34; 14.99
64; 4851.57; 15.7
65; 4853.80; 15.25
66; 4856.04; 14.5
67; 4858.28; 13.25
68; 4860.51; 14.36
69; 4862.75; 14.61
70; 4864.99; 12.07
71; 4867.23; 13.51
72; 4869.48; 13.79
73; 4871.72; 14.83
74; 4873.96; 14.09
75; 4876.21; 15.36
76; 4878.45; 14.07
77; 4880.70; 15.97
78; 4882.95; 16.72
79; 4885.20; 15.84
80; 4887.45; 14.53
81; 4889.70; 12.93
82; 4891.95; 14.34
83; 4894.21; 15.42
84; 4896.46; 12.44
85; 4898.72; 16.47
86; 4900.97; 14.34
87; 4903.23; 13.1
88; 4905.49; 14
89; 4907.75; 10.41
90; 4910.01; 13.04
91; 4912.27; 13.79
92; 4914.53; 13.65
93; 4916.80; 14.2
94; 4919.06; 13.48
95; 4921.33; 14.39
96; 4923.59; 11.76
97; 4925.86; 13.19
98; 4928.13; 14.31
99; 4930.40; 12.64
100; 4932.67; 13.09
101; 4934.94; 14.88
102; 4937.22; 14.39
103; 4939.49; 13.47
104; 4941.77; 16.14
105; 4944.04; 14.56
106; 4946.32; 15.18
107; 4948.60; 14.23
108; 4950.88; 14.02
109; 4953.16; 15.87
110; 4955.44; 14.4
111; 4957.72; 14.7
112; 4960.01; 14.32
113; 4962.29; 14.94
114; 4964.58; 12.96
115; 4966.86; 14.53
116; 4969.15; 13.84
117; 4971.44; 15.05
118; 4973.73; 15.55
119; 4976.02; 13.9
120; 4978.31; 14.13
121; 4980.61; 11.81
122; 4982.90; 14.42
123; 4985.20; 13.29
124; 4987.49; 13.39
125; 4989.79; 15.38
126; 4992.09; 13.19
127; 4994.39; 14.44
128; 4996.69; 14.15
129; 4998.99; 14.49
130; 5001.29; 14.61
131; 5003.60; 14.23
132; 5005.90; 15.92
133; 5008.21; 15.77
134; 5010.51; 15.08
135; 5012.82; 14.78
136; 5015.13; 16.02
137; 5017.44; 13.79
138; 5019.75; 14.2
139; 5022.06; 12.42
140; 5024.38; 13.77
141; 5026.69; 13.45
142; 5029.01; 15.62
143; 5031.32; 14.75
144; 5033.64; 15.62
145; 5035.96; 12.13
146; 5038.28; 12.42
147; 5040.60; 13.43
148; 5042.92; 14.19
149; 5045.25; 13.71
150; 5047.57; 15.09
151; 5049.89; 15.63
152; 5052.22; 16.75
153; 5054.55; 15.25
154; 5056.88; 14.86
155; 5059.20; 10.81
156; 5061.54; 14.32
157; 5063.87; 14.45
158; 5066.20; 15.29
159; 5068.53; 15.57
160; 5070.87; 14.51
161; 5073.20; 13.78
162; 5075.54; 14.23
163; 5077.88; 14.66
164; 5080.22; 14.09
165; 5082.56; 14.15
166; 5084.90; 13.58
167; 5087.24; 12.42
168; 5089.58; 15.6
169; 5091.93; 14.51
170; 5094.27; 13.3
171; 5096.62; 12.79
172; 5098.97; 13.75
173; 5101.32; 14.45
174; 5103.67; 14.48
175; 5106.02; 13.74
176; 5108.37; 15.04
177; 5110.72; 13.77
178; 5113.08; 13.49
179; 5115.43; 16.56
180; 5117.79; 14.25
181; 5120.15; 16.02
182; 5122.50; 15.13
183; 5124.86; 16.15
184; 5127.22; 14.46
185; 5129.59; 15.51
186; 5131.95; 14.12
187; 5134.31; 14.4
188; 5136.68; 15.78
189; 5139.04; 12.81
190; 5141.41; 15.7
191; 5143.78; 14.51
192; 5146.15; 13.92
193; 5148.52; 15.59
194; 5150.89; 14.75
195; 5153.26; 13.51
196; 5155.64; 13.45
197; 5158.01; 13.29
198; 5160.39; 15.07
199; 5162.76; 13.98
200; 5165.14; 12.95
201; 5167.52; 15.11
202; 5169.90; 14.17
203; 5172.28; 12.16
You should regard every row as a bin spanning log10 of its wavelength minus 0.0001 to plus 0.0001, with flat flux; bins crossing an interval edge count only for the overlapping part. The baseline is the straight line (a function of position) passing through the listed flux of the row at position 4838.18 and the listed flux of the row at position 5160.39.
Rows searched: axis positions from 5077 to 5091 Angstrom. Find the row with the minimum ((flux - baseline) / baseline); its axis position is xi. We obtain 5087.24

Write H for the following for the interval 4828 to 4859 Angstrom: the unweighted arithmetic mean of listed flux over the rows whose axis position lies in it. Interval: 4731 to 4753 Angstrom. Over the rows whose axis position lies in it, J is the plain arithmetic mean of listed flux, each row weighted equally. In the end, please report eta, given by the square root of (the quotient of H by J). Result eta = 1.06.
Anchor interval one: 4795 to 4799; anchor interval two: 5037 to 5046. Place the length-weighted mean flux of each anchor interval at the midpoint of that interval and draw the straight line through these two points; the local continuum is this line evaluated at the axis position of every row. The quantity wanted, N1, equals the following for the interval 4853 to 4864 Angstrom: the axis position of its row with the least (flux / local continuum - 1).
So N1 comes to 4858.28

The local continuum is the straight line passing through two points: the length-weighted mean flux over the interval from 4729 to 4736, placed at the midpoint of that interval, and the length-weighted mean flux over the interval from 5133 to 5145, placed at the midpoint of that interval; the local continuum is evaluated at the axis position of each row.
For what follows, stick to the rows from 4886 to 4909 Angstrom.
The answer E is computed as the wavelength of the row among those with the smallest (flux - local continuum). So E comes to 4907.75 Angstrom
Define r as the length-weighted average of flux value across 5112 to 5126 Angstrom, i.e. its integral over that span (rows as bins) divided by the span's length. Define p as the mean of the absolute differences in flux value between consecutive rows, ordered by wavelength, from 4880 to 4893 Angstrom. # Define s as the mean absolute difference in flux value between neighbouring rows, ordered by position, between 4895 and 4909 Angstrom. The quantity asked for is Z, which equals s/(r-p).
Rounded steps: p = 1.2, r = 15.3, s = 2.4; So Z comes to 0.169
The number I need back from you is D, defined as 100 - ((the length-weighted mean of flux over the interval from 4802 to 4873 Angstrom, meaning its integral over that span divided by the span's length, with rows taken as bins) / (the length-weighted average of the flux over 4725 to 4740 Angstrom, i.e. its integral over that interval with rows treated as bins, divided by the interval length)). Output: 99.0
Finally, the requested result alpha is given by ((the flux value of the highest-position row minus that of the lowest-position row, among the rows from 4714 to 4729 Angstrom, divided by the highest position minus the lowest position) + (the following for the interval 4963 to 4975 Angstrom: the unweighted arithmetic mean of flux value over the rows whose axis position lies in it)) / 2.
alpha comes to 7.3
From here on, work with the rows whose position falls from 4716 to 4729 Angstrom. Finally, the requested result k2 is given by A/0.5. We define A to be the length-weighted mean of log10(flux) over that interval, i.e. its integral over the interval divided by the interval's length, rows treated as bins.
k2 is 2.18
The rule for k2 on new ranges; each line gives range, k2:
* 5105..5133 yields 2.34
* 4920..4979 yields 2.31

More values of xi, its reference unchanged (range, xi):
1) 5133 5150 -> 5139.04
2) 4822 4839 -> 4829.28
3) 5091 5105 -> 5096.62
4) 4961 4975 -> 4964.58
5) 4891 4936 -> 4907.75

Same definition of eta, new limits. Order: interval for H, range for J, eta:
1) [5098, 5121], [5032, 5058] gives 1.00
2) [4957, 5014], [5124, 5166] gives 1.00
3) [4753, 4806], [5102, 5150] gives 0.92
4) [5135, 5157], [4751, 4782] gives 1.08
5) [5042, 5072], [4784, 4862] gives 1.05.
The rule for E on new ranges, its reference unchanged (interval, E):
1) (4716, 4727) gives 4719.35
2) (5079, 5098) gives 5087.24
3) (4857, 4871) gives 4864.99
